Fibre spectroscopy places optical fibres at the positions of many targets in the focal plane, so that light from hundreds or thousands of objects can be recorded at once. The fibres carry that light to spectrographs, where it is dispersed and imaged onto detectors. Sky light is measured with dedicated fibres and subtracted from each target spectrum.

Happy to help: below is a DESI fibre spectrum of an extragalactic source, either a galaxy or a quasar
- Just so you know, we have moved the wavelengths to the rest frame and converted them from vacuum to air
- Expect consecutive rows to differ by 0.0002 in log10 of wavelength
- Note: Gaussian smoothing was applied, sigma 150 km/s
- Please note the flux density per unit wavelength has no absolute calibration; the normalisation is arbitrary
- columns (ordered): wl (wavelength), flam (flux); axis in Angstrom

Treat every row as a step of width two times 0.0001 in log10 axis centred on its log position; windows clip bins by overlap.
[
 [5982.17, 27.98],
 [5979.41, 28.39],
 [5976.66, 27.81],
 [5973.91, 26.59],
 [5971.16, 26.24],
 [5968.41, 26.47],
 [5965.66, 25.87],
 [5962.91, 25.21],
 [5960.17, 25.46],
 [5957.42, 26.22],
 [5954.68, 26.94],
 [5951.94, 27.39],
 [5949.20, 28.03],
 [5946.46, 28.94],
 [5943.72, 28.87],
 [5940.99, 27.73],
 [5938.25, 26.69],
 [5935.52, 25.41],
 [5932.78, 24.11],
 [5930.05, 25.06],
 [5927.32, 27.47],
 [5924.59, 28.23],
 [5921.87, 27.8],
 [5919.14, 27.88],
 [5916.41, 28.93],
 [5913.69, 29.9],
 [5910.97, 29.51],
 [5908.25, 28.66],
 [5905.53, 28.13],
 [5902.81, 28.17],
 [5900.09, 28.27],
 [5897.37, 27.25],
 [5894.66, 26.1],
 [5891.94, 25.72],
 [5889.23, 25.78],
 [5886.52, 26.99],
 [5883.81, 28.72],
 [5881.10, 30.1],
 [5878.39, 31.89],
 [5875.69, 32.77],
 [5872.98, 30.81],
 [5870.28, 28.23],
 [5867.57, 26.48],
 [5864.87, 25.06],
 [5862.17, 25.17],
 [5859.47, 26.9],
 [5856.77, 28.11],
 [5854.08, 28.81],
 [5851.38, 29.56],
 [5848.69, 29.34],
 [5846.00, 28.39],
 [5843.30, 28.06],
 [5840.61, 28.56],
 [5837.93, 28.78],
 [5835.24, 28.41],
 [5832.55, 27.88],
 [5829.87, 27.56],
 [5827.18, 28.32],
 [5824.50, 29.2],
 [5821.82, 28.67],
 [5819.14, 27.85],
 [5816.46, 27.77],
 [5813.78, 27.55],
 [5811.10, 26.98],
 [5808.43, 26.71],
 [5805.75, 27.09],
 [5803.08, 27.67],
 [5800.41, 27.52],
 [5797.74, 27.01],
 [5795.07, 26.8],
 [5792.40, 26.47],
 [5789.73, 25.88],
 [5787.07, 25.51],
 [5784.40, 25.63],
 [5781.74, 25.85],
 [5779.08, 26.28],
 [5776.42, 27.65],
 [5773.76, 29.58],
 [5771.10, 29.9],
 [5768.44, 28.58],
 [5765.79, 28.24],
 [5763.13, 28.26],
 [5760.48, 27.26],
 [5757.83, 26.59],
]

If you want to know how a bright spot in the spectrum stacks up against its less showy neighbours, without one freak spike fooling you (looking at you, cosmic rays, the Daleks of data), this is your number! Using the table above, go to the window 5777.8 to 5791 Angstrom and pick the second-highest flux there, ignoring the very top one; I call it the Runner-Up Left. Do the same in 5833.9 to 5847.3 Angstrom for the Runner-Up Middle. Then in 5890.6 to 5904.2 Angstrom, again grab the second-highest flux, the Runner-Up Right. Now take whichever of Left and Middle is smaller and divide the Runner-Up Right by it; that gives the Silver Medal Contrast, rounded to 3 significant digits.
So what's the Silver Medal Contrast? 1.09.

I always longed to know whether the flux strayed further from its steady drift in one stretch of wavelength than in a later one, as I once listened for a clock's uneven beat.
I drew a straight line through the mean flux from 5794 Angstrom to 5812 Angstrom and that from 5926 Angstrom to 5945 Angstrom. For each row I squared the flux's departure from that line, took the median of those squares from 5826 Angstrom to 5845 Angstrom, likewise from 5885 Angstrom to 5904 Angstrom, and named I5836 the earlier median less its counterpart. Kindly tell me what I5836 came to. 1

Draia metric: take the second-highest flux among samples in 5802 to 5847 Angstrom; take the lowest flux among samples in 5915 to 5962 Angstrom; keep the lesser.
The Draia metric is 24.1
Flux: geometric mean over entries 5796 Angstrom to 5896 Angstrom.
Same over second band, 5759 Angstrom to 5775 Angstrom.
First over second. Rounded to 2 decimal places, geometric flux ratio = 0.98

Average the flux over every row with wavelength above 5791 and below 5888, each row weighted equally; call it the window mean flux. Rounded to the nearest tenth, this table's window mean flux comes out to 28.1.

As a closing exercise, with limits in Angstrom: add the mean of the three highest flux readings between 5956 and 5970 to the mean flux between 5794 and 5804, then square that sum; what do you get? 2855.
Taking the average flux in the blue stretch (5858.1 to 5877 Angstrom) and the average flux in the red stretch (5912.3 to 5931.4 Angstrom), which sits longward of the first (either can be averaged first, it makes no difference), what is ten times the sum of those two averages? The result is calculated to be 558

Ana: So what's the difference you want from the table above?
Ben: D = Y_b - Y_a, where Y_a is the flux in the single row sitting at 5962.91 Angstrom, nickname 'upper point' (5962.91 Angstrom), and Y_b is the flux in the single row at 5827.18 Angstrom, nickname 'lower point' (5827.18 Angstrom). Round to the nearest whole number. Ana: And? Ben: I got 3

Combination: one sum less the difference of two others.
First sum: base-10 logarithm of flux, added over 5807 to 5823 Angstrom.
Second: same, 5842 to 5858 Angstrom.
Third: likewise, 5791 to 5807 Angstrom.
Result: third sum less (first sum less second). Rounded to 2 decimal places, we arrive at 8.70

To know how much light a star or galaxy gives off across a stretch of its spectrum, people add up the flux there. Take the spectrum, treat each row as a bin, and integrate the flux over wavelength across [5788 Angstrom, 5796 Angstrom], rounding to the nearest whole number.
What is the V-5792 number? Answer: 211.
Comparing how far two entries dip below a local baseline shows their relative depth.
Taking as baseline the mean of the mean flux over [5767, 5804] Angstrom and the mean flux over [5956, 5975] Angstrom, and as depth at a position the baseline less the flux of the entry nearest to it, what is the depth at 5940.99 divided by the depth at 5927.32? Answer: 1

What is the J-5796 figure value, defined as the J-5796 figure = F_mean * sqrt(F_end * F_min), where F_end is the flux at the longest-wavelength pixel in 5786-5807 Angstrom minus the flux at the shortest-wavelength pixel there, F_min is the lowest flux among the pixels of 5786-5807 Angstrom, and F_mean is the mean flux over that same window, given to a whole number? 170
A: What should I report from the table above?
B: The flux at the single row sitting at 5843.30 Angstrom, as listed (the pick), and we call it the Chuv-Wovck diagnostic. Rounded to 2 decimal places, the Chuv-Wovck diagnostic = 28.06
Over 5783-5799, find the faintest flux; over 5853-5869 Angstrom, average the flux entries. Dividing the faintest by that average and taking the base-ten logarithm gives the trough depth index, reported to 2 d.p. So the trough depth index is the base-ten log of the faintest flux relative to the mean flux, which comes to -0.02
